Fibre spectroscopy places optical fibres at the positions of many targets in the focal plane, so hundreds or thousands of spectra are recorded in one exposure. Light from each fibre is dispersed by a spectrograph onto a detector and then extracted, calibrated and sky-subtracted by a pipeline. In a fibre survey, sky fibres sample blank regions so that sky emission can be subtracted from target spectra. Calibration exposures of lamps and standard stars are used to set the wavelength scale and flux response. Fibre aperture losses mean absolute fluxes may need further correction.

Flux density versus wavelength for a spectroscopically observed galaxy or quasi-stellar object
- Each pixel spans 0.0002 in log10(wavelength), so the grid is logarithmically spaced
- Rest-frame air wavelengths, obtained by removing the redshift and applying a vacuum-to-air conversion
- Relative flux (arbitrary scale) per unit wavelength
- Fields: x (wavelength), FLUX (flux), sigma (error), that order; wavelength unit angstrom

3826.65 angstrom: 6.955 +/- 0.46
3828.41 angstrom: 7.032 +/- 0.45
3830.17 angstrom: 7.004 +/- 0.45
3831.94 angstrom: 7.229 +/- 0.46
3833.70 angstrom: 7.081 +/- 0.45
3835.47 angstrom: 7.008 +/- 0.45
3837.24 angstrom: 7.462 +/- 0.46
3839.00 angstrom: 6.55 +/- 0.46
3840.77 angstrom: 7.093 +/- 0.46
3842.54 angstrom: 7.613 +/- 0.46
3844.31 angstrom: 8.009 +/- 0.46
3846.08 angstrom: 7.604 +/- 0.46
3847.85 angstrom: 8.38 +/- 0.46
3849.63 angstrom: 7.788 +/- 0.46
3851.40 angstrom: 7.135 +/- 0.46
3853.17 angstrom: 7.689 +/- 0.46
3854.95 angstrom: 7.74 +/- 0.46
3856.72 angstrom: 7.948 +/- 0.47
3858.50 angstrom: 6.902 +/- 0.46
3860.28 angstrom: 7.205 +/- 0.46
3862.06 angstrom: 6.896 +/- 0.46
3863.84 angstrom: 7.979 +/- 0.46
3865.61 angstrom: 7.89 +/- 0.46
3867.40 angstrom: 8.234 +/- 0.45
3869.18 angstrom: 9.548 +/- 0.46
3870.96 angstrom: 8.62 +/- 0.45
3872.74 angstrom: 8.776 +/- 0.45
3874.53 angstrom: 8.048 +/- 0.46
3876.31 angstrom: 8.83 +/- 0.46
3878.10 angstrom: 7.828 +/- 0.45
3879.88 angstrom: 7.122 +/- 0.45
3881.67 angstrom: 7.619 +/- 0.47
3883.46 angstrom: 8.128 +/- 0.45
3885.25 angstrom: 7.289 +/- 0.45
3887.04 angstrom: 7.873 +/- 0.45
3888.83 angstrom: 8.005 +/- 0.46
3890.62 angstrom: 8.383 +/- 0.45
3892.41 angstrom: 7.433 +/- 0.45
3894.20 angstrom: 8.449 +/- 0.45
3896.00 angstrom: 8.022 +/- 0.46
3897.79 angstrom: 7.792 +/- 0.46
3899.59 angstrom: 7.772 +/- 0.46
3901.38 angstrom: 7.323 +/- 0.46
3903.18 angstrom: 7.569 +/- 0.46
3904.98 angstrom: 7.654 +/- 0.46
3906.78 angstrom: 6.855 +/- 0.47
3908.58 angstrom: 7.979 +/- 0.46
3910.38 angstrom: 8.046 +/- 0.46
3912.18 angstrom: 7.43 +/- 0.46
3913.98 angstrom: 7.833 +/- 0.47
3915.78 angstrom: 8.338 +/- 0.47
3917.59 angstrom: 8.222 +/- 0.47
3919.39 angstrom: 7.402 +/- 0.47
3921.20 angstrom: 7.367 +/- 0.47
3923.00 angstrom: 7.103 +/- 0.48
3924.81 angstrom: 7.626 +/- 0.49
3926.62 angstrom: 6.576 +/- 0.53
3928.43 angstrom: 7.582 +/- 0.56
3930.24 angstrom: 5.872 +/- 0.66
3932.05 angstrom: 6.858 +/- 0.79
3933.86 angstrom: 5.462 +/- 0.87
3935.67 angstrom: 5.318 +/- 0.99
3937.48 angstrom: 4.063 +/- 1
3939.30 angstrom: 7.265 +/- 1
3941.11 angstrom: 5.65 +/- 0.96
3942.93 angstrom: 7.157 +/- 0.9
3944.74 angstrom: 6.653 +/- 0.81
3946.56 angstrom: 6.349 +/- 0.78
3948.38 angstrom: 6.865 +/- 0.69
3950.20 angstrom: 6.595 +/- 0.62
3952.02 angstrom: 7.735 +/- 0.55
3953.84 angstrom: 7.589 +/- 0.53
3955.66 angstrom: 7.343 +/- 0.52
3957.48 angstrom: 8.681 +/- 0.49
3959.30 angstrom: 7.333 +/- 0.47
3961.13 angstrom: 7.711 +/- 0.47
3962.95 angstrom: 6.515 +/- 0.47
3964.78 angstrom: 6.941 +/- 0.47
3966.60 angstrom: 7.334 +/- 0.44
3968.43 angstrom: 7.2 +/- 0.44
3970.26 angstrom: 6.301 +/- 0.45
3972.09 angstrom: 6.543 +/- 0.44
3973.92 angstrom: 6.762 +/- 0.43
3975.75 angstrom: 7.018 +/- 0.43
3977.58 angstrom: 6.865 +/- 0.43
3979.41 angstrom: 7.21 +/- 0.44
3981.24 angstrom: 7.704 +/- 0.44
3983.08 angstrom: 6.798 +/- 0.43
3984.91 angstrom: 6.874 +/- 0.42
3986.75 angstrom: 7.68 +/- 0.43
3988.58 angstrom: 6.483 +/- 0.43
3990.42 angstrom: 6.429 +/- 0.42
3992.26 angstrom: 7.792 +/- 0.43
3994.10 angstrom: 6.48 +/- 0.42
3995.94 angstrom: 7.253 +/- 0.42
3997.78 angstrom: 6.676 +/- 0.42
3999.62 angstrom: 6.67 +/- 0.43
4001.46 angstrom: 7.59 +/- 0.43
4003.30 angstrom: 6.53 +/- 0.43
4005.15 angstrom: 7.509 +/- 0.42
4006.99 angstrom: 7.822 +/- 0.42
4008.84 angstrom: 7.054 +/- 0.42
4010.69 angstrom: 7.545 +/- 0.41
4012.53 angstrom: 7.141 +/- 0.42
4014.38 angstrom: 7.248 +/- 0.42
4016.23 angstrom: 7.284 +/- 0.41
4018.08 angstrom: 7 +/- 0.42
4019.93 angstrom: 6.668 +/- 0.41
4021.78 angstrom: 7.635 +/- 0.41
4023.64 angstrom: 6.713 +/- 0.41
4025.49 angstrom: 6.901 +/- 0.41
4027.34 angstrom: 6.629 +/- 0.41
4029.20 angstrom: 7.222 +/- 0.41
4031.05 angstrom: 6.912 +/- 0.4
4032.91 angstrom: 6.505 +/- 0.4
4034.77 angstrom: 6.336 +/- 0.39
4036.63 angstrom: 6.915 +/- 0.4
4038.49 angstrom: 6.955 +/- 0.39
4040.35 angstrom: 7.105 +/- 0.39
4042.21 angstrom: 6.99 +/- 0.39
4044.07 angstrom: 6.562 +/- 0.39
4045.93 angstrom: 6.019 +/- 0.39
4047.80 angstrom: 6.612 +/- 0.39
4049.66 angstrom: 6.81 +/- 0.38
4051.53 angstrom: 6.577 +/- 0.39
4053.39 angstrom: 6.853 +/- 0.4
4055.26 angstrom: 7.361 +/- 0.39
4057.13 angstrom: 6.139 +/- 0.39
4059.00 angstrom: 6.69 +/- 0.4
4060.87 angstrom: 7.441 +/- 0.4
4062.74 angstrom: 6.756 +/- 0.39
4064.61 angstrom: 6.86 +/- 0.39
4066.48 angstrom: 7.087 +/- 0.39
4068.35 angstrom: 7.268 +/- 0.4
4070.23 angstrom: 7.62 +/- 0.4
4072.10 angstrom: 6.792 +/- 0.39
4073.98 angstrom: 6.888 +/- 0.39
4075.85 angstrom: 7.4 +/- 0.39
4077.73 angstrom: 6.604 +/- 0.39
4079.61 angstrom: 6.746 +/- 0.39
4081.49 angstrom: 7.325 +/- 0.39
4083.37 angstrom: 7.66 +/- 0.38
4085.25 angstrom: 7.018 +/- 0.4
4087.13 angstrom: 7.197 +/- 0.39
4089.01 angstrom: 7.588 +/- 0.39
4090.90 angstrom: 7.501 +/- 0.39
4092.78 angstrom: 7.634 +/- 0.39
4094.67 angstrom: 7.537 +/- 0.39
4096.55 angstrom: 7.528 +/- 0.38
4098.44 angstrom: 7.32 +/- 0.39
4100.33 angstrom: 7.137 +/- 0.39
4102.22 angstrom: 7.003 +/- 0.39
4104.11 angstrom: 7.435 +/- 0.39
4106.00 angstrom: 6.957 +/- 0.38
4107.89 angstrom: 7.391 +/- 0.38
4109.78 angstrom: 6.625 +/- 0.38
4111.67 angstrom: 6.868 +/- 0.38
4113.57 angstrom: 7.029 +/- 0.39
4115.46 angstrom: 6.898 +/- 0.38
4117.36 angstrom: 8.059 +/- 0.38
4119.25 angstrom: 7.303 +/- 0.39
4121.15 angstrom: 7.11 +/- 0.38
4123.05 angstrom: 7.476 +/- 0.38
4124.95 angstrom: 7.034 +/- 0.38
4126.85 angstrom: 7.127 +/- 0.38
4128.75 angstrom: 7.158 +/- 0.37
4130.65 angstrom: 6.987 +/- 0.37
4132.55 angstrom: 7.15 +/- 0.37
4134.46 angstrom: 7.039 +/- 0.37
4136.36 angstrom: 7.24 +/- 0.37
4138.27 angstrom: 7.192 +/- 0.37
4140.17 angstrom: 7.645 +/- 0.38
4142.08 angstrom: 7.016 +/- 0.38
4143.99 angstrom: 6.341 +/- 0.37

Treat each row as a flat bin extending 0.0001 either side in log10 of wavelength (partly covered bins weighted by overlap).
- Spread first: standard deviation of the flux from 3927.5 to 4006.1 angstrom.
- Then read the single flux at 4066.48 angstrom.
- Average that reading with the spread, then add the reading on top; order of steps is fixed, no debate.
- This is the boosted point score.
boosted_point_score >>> 11.0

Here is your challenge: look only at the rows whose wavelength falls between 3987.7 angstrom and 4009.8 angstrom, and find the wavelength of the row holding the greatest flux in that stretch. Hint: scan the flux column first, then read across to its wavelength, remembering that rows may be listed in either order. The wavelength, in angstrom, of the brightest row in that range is 4006.99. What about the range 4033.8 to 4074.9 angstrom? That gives 4070.23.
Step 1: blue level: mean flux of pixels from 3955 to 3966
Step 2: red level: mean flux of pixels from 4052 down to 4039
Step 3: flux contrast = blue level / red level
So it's 1.11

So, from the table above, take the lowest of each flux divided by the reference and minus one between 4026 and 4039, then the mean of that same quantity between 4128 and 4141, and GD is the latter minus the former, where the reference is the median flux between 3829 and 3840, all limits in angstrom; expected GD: 0.12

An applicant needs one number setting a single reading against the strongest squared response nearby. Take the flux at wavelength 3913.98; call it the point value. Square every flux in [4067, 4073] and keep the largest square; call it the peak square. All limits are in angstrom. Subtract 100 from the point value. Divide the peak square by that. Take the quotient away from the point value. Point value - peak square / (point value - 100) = 8.46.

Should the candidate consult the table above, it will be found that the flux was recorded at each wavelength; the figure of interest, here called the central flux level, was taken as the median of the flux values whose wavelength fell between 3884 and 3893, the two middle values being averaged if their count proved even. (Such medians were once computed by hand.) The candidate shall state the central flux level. 7.9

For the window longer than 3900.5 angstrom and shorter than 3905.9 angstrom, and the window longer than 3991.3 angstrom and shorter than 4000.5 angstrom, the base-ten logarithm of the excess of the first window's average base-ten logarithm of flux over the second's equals -1.5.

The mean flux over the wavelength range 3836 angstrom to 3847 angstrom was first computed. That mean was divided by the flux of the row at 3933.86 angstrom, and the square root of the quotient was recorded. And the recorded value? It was 1.16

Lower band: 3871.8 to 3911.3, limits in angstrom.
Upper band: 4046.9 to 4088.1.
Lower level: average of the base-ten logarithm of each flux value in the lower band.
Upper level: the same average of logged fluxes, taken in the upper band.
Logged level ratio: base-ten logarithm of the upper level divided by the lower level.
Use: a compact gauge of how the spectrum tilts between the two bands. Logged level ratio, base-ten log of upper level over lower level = -0.025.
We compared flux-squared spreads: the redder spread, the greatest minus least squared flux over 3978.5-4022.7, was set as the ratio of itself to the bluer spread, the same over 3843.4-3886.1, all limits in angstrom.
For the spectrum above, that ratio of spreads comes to 0.46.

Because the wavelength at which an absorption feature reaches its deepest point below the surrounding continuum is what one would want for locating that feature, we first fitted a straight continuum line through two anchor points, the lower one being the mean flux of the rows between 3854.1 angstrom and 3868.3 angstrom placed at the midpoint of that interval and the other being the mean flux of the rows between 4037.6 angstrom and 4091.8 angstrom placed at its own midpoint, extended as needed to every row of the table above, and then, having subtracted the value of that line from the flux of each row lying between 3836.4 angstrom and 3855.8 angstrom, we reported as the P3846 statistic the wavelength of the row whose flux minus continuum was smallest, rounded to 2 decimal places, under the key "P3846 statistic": 3839.00 angstrom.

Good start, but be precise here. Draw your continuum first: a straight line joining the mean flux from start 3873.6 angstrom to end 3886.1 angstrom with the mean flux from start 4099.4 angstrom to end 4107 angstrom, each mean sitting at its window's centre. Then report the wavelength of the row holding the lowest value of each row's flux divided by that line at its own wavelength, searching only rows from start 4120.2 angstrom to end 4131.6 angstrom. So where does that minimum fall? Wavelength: 4130.65 angstrom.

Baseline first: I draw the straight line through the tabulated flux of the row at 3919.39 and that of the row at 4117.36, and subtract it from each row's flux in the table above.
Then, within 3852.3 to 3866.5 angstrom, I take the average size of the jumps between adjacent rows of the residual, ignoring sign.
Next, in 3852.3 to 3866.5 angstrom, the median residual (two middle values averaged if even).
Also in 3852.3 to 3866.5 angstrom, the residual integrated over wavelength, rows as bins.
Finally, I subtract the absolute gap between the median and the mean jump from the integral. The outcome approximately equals 4.6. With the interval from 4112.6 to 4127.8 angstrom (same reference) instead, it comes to -13.8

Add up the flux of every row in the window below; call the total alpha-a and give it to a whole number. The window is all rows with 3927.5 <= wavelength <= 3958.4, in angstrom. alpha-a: 113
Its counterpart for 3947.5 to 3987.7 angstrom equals 158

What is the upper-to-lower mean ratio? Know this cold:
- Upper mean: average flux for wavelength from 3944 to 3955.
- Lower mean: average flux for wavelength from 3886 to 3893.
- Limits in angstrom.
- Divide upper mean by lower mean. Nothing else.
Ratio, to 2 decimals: 0.88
